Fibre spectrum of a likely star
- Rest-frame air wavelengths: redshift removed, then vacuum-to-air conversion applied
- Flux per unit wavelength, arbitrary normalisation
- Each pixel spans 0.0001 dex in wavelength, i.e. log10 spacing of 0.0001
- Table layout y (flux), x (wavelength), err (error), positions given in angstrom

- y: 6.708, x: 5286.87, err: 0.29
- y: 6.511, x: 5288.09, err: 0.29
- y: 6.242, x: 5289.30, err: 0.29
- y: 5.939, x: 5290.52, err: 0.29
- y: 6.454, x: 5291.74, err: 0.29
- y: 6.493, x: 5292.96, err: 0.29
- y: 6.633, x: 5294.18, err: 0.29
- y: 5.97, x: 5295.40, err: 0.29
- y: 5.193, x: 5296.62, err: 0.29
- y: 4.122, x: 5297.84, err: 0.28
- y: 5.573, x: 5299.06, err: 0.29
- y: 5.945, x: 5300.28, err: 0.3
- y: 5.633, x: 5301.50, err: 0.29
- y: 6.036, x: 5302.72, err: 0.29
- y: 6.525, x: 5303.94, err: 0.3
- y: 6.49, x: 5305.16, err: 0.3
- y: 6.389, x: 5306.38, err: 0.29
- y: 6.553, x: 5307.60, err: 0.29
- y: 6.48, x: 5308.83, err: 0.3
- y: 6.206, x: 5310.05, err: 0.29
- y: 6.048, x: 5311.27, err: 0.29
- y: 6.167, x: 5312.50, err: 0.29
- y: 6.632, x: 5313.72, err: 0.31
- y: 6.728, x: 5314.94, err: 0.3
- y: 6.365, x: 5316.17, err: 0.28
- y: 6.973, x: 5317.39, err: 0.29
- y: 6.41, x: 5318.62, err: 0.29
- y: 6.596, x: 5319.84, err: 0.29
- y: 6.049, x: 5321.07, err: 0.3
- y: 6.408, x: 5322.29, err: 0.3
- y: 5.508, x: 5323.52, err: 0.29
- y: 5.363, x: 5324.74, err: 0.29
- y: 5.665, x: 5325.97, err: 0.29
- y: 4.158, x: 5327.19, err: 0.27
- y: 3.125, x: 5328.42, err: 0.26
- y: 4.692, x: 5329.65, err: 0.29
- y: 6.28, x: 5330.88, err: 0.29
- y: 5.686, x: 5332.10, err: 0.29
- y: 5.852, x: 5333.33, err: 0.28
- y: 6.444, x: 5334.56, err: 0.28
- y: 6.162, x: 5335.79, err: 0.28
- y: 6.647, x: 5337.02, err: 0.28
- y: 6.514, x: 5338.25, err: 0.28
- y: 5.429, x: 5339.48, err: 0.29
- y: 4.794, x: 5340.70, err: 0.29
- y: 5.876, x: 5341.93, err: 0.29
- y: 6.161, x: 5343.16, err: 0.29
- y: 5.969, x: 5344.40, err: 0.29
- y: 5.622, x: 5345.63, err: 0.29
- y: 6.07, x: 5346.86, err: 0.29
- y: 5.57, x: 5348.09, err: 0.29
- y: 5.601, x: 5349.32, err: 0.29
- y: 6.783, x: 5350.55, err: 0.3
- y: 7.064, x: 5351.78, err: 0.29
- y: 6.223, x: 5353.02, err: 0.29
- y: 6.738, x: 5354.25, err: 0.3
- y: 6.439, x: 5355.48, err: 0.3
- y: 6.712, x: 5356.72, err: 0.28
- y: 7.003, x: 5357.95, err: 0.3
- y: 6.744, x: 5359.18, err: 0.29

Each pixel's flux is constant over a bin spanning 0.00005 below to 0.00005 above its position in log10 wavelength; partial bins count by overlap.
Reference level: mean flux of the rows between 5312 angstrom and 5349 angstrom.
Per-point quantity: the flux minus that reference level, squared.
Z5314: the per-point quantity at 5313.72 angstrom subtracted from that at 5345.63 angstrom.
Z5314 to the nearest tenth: -0.5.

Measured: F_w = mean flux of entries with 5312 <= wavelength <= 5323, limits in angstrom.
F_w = 6.48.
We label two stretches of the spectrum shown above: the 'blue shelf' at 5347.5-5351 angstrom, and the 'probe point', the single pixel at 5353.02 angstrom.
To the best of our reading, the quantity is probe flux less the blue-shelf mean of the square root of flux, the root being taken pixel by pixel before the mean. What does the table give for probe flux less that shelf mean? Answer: 3.78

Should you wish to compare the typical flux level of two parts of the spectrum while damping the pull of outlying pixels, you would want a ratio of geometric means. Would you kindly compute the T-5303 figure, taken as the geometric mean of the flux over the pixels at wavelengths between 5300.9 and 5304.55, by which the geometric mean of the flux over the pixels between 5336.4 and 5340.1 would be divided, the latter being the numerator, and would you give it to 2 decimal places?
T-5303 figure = 1.02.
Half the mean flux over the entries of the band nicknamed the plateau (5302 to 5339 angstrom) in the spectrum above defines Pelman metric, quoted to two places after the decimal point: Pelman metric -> 3.02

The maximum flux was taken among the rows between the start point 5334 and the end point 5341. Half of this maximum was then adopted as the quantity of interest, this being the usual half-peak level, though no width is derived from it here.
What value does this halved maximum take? 3.32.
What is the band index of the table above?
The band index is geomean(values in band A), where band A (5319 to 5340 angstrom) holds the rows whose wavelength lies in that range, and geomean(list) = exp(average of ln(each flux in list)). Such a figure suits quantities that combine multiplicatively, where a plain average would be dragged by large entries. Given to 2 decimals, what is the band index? 5.59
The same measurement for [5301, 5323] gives 6.36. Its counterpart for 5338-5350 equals 5.74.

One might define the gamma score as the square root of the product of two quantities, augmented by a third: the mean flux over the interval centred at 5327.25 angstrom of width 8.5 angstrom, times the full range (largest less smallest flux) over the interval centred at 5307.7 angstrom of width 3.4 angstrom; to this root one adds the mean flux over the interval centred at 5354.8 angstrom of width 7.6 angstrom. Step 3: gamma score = 7.60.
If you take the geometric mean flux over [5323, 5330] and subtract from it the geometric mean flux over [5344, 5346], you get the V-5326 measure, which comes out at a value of -1.1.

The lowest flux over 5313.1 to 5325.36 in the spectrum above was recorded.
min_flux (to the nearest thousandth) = 5.363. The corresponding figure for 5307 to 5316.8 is 6.048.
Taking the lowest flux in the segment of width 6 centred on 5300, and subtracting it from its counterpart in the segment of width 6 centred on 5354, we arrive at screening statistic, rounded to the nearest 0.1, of 2.1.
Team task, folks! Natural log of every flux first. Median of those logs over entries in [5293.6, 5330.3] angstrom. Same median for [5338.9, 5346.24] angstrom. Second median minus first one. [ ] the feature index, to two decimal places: -0.06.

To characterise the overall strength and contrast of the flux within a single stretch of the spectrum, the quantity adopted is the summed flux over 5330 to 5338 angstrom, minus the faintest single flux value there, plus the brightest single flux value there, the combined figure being 38.0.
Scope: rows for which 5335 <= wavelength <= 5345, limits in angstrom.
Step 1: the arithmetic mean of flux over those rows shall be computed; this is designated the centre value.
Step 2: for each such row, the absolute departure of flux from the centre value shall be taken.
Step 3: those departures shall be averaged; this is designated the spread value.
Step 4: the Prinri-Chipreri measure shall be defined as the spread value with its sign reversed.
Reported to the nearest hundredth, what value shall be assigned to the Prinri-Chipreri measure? -0.43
